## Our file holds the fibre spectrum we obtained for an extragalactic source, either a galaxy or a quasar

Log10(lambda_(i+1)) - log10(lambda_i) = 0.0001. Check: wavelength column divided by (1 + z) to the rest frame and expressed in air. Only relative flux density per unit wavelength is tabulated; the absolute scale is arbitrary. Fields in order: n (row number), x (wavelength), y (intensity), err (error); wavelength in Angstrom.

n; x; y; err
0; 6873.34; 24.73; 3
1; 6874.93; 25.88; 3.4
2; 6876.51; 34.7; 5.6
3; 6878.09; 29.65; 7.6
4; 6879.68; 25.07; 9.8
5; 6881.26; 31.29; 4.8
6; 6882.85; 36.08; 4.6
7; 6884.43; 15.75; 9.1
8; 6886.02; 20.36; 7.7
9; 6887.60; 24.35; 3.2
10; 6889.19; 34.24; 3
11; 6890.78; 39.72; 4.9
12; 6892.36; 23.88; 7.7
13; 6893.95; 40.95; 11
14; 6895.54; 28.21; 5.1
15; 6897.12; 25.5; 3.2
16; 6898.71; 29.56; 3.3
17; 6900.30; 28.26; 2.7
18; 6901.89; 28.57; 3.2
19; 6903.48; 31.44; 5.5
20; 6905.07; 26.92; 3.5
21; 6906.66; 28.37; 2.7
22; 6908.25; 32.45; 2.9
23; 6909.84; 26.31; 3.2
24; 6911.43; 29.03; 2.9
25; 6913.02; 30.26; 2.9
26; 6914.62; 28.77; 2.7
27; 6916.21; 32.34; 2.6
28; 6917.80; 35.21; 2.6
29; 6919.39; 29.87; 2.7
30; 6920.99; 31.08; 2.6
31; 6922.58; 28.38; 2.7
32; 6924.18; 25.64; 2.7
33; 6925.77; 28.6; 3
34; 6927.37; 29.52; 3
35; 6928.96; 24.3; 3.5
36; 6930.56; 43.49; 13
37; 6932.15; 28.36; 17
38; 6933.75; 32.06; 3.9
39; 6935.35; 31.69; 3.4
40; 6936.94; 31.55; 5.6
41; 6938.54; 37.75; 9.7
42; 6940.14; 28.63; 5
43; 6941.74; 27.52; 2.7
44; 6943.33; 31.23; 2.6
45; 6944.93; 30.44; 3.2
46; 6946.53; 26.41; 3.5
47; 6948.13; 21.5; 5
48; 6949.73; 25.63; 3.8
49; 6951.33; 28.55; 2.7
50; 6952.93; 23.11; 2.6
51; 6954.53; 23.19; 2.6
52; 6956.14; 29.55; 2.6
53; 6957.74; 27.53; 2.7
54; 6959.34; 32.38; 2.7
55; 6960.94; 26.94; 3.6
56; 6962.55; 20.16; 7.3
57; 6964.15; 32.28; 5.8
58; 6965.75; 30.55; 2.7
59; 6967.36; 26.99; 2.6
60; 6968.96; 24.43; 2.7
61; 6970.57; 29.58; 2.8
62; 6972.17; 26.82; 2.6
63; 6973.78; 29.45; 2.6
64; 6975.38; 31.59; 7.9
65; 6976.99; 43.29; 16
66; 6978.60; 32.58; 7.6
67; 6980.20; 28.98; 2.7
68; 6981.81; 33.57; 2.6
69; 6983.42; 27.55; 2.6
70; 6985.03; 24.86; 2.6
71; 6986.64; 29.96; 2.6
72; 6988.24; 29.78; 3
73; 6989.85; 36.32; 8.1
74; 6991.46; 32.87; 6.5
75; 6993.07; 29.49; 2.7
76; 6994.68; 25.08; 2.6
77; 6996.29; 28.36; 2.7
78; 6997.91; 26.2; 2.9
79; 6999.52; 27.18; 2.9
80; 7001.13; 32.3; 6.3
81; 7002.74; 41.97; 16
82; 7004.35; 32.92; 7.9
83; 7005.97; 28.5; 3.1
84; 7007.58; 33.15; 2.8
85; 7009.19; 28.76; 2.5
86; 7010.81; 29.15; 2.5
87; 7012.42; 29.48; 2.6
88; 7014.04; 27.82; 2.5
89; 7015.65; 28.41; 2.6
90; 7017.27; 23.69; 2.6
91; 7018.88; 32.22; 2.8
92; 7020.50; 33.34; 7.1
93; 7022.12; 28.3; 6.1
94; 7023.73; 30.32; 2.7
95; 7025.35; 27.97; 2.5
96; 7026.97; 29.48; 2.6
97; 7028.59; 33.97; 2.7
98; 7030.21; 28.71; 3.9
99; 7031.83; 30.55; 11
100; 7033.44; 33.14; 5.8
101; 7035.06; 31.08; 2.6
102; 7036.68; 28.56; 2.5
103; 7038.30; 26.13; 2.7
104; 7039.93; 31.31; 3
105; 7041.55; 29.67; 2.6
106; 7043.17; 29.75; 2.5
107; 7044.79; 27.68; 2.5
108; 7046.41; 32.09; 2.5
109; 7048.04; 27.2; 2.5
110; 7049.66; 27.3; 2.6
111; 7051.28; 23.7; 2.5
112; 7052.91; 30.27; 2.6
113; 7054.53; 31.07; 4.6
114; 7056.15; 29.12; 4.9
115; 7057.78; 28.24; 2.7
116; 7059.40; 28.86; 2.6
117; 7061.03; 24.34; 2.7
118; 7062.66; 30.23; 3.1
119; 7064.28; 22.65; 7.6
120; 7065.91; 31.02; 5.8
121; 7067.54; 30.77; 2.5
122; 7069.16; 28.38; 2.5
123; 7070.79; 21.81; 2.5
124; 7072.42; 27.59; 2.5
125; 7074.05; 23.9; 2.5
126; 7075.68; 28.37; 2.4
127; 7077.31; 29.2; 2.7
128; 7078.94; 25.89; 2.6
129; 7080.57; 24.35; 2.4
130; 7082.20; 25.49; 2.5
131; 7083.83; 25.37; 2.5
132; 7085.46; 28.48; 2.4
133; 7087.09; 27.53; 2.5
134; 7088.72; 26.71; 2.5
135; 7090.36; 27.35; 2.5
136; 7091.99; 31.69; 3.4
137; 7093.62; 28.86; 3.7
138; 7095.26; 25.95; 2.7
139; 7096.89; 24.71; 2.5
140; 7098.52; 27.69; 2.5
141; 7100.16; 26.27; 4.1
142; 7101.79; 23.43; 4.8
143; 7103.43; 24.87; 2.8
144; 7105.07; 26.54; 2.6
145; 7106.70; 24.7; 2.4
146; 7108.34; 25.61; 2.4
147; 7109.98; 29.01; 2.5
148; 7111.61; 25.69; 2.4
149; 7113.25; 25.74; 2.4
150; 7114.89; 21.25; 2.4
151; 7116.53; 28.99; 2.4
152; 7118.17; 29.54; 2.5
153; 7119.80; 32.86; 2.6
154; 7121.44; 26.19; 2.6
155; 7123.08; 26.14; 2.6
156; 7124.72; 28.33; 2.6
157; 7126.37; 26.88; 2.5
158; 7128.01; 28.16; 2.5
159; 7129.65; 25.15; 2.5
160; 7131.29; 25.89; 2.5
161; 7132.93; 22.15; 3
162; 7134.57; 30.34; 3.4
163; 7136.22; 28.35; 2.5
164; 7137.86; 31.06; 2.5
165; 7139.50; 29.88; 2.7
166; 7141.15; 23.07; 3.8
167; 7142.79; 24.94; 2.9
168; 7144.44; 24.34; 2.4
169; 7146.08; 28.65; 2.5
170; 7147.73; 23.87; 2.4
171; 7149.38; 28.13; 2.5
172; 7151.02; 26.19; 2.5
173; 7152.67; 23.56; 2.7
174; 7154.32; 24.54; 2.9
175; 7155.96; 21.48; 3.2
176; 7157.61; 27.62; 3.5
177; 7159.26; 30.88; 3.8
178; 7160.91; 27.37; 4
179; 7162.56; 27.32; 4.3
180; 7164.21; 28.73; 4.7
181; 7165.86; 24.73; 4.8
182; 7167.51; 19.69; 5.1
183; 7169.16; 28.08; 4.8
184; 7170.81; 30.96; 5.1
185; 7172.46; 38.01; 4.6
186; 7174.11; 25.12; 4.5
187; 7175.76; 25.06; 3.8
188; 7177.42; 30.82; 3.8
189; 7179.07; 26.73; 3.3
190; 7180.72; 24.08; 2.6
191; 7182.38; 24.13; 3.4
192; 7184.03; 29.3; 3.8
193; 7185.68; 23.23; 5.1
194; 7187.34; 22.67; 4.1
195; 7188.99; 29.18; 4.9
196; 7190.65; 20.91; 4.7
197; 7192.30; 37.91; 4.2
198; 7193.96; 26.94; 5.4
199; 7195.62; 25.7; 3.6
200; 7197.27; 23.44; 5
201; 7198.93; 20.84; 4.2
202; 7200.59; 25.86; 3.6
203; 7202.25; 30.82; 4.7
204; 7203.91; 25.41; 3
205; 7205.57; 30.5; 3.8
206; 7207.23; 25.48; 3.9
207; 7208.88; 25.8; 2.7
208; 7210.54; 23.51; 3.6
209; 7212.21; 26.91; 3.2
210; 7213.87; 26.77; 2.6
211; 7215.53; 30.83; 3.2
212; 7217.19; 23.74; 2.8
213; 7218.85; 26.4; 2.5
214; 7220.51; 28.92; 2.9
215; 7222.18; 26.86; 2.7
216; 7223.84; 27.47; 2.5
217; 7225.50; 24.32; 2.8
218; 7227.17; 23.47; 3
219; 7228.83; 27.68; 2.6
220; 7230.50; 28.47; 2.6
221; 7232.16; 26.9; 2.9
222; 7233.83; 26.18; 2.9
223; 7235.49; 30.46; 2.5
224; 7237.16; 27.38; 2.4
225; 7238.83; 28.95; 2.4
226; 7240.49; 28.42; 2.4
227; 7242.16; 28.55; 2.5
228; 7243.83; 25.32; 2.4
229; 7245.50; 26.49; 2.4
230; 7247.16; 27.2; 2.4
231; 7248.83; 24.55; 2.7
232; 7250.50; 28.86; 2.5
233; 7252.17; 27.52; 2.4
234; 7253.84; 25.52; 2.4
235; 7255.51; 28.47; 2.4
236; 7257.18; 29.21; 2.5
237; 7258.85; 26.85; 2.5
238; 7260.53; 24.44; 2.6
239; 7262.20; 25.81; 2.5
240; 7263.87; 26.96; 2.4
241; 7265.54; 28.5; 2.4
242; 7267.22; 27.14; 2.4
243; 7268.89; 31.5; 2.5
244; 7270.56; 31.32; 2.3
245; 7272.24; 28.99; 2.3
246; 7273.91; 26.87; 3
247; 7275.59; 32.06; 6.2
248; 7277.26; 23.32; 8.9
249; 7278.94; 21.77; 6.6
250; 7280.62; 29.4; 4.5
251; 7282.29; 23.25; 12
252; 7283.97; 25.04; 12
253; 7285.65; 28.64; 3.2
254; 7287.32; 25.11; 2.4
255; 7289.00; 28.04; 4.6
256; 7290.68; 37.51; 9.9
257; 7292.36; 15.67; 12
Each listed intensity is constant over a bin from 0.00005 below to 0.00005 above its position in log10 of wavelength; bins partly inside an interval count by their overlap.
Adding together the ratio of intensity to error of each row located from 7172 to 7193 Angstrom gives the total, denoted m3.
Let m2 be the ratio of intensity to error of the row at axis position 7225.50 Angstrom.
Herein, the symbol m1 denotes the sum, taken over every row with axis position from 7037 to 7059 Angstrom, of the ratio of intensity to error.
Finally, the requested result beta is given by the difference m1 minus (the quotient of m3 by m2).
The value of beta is 123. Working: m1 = 133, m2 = 9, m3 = 90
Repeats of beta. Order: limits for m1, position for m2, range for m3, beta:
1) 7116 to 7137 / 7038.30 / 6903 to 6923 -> 124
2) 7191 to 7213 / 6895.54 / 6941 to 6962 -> 70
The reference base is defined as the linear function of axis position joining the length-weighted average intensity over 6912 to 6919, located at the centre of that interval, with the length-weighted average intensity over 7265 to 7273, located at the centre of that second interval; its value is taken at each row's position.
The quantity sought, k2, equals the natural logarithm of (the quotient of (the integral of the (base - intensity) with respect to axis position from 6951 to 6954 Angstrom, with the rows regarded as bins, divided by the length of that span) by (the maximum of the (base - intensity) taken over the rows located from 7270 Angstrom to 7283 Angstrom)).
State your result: -0.23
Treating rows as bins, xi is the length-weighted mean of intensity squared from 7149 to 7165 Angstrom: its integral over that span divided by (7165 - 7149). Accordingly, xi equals 711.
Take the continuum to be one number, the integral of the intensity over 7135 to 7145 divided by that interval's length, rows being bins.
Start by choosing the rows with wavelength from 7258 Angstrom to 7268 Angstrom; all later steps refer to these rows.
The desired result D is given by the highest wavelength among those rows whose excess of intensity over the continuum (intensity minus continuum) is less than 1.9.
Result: 7267.22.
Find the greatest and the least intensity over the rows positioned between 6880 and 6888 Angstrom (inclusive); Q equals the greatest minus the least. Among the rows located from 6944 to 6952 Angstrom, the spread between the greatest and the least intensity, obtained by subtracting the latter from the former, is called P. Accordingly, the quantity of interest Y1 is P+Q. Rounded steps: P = 9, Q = 20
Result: 29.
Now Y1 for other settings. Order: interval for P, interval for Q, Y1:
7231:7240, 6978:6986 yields 13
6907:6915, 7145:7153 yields 11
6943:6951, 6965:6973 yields 16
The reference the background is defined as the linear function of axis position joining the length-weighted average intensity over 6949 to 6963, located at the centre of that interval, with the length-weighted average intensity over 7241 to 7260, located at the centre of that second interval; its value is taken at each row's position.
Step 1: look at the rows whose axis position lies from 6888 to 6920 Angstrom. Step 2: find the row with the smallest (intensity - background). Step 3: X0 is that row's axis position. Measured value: 6892.36 Angstrom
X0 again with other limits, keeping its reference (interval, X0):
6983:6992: 6985.03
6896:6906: 6897.12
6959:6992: 6962.55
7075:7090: 7080.57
